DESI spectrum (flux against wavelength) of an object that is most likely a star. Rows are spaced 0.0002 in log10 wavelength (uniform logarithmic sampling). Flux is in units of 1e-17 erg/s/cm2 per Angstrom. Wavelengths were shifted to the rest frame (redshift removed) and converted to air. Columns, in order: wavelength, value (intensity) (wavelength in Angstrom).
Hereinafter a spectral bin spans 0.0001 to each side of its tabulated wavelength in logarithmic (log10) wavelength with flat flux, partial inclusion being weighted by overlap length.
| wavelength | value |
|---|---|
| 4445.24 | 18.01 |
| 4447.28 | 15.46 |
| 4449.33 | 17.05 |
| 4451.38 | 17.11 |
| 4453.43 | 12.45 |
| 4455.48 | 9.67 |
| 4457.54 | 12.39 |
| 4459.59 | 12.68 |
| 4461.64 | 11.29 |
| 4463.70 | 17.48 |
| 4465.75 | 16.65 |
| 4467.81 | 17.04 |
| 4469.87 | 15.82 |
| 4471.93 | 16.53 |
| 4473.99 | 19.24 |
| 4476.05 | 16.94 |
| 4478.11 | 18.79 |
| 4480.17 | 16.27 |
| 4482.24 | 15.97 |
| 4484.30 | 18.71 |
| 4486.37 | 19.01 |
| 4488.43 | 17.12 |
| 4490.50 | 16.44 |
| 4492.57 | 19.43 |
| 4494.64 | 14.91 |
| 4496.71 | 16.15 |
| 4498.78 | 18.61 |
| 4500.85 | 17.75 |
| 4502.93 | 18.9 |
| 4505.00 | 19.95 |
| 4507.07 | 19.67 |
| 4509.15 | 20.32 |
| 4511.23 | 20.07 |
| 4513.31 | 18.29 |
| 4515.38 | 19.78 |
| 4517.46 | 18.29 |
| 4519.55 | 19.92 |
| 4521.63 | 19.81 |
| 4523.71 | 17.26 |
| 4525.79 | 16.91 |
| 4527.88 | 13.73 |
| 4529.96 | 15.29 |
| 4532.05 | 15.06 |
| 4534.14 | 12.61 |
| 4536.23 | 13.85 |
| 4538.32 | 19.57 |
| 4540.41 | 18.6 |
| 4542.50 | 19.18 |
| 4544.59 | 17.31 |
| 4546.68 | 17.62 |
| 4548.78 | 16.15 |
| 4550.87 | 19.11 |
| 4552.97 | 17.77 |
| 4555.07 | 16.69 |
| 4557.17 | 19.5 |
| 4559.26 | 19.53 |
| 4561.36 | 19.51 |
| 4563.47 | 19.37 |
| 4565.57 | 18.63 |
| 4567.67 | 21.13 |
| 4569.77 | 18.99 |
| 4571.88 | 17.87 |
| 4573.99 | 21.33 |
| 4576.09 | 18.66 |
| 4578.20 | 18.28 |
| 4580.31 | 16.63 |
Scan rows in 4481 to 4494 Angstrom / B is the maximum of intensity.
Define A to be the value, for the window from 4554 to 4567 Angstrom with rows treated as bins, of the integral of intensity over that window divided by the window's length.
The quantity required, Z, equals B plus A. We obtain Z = 38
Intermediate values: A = 18.9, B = 19.43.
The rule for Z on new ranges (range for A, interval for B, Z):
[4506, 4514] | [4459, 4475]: 39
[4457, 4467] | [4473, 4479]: 33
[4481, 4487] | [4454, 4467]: 35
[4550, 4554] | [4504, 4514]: 39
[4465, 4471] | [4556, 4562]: 36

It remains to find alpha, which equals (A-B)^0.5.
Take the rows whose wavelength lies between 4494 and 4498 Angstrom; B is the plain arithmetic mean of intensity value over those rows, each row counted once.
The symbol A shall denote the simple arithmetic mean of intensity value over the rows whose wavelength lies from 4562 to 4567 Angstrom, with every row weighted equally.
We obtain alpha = 1.86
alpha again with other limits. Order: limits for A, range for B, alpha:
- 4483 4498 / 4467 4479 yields 0.05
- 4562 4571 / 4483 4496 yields 1.39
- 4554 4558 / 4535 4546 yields 0.63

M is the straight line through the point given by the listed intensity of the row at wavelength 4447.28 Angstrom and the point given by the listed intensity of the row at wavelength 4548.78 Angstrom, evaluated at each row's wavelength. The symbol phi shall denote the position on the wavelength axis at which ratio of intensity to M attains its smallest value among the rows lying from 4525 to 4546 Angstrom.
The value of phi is 4534.14 Angstrom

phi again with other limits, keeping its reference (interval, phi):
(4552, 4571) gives 4555.07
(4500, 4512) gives 4500.85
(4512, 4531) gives 4527.88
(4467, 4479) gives 4469.87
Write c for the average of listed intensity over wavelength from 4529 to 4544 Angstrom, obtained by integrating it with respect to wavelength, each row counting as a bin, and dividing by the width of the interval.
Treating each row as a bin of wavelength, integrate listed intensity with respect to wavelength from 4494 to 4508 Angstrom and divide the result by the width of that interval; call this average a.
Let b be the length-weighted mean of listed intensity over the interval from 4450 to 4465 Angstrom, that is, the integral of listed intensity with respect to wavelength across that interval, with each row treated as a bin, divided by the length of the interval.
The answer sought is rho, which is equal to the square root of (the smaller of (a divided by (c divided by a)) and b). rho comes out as 3.67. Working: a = 18.1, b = 13.4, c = 16.3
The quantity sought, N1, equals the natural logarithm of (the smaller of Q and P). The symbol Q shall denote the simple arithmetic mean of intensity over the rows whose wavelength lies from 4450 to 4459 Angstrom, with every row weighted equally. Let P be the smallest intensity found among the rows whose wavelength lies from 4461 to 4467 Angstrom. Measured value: 2.42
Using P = 11.29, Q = 13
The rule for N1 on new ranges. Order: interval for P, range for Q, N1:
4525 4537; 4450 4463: 2.53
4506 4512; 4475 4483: 2.83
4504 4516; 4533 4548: 2.83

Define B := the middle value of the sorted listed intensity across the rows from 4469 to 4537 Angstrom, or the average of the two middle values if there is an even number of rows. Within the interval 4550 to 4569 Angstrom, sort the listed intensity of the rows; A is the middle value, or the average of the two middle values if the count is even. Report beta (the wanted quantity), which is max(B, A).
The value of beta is 19.4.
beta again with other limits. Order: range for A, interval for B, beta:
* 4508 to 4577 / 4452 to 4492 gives 18.6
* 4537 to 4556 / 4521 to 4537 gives 17.8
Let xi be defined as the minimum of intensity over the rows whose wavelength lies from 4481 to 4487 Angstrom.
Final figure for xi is 15.97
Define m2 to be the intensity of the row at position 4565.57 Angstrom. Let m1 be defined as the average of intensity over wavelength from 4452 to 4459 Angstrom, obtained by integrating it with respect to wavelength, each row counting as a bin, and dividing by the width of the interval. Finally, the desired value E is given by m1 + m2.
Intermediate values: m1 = 11.9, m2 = 18.63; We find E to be 31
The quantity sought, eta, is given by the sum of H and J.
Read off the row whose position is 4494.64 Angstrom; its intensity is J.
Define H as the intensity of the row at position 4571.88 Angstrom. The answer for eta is 33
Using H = 17.87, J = 14.91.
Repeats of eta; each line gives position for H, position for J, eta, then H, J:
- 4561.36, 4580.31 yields 36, 19.51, 16.63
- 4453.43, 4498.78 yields 31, 12.45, 18.61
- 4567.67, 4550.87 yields 40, 21.13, 19.11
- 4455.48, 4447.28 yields 25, 9.67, 15.46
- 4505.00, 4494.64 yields 35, 19.95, 14.91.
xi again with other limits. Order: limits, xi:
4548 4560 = 16.15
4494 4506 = 14.91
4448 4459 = 9.67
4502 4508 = 18.9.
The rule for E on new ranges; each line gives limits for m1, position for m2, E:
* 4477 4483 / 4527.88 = 31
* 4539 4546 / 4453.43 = 31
